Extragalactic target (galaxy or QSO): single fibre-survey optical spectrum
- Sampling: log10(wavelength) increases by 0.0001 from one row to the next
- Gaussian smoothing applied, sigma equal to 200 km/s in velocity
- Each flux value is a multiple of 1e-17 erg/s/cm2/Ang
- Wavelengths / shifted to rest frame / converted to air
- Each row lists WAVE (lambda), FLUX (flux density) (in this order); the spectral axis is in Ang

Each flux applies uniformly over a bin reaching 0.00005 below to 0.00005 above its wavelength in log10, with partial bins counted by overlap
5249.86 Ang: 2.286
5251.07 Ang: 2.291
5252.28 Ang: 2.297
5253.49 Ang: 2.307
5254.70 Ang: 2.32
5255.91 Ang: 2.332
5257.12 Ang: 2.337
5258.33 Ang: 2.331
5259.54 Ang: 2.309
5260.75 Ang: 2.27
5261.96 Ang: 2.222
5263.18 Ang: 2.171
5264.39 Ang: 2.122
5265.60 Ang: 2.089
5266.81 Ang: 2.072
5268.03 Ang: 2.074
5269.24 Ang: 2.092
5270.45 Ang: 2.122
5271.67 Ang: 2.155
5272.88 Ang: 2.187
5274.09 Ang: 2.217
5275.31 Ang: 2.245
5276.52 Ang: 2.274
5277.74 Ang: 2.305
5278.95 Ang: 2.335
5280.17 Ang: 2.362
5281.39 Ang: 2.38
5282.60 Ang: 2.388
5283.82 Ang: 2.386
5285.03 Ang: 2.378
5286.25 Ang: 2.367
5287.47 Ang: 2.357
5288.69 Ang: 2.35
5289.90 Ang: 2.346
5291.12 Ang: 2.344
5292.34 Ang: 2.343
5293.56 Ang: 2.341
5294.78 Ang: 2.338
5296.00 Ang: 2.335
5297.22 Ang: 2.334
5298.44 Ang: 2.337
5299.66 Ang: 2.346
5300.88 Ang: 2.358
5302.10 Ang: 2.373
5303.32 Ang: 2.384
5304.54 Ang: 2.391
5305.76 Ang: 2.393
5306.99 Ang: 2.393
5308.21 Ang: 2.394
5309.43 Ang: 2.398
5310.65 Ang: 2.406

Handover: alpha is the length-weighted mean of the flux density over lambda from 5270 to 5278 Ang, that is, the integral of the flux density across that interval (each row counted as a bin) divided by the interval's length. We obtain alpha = 2.21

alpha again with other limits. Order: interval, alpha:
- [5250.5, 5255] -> 2.30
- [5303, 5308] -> 2.39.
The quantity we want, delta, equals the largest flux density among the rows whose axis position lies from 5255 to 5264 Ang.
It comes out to 2.337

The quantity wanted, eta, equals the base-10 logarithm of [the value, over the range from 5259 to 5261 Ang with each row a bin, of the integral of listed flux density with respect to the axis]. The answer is 0.66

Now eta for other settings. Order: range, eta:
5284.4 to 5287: 0.79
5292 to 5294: 0.67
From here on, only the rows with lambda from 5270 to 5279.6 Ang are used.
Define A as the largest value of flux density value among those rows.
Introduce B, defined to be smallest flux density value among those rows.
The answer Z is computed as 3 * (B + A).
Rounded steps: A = 2.335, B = 2.122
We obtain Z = 13.4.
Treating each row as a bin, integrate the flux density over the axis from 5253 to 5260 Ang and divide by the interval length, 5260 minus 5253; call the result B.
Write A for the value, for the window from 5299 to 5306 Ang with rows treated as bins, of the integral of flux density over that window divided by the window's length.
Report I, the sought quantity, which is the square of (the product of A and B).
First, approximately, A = 2.37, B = 2.32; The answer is 30.5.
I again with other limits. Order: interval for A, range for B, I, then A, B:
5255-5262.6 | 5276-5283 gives 28.9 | 2.30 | 2.34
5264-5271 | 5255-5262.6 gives 23.2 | 2.10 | 2.30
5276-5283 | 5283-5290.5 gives 30.6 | 2.34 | 2.37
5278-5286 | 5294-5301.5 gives 30.8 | 2.37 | 2.34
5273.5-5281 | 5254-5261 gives 28.2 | 2.29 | 2.32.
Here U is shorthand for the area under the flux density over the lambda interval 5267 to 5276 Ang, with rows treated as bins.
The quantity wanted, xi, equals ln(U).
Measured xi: 2.96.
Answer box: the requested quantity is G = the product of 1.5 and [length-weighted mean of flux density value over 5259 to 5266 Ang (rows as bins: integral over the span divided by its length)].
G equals 3.30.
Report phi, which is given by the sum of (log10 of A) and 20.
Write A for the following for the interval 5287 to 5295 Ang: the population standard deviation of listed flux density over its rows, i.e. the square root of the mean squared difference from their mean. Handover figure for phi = 17.8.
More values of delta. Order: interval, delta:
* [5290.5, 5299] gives 2.344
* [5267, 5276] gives 2.245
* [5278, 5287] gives 2.388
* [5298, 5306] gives 2.393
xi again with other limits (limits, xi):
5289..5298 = 3.05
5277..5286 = 3.06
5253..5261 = 2.92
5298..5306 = 2.94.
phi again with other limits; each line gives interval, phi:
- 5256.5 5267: 19.0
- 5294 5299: 17.2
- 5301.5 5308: 17.9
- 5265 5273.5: 18.6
